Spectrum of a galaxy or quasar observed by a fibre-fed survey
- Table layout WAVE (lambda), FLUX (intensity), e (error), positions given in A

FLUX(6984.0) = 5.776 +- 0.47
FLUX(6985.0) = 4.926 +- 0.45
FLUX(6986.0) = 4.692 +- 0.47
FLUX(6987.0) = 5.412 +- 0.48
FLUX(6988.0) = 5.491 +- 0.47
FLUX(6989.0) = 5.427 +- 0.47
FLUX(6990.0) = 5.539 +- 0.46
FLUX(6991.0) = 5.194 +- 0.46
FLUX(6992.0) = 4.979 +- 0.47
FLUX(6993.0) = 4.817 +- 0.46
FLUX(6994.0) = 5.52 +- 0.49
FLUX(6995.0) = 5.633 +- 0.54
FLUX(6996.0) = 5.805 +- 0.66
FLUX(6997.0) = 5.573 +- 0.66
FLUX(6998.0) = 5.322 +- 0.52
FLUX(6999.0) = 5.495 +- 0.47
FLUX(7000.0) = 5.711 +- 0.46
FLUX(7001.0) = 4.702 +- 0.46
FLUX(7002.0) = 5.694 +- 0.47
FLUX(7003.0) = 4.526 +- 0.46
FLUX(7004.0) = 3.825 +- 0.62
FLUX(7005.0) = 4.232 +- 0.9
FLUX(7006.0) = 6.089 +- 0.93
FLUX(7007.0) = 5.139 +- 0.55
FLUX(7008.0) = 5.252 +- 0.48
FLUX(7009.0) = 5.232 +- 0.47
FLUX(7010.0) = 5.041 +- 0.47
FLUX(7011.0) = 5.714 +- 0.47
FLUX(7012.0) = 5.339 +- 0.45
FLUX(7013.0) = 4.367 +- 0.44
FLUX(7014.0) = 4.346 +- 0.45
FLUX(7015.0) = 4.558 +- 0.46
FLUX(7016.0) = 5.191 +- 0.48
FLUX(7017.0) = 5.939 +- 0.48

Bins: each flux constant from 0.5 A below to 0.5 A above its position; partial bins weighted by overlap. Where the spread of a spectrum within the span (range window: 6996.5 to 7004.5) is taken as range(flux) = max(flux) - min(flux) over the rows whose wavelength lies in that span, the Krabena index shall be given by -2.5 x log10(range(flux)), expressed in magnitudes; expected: -0.7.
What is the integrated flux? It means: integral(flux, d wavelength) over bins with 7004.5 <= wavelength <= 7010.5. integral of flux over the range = 31.0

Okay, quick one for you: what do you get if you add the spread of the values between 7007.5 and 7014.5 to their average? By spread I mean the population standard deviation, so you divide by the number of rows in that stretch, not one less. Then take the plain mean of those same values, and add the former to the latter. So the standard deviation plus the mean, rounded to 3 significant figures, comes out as 5.51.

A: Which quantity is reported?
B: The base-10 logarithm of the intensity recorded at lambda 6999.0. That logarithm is 0.74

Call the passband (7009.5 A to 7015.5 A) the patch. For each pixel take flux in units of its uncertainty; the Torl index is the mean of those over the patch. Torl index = 10.7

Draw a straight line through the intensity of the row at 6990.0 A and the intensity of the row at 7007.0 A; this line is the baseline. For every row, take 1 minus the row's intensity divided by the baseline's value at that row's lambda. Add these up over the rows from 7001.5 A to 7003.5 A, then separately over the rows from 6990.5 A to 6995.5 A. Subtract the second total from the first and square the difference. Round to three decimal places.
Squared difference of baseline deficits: 0.028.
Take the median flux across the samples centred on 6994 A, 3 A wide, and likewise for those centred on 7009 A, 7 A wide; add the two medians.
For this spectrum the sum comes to 10.8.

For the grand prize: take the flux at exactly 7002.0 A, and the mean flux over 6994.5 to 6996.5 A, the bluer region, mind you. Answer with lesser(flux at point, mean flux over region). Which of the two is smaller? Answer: 5.69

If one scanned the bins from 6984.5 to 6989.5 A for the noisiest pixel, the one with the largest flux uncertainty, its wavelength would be 6987.0 A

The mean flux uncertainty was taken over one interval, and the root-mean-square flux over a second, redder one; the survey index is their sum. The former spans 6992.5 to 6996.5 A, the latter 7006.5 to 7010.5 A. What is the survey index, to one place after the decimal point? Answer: 5.7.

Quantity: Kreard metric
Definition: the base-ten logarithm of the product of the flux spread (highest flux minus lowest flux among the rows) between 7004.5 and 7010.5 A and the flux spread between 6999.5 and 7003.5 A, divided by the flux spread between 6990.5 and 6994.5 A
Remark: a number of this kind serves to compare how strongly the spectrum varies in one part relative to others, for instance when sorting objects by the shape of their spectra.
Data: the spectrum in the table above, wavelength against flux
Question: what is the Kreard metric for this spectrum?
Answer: 0.50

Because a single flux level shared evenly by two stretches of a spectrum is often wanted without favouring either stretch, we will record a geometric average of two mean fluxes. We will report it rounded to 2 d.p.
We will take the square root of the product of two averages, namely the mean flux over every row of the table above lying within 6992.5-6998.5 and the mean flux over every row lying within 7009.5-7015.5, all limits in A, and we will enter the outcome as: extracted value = 5.16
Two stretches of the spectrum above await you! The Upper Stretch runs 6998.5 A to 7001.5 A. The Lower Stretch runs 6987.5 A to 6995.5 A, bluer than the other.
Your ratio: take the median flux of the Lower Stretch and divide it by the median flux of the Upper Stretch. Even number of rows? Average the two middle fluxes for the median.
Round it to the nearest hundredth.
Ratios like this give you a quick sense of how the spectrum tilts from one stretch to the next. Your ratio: 0.99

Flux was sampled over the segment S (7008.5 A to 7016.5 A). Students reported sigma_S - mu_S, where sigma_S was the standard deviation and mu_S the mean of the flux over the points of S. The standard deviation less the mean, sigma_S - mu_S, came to -4.5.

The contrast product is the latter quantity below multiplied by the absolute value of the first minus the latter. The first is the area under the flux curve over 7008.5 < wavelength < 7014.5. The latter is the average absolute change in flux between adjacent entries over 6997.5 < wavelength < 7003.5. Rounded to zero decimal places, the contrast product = 21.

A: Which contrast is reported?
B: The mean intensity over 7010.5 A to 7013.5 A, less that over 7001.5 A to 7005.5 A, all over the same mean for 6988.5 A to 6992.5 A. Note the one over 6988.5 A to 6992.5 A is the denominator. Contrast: 0.108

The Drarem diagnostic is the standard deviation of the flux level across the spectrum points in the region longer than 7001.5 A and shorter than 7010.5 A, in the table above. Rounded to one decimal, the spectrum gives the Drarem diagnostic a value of 0.7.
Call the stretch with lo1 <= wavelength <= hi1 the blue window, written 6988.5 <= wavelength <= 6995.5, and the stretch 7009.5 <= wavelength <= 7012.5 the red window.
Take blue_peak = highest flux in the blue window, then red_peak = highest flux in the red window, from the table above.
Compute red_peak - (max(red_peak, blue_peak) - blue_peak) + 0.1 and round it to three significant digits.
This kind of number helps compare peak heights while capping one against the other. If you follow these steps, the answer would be 5.73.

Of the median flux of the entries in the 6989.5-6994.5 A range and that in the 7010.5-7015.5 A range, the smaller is 4.6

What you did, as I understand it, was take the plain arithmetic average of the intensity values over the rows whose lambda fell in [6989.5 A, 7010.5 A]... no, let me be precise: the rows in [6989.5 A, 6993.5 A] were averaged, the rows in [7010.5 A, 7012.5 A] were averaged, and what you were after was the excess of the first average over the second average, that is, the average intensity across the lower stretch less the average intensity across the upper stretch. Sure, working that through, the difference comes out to -0.4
